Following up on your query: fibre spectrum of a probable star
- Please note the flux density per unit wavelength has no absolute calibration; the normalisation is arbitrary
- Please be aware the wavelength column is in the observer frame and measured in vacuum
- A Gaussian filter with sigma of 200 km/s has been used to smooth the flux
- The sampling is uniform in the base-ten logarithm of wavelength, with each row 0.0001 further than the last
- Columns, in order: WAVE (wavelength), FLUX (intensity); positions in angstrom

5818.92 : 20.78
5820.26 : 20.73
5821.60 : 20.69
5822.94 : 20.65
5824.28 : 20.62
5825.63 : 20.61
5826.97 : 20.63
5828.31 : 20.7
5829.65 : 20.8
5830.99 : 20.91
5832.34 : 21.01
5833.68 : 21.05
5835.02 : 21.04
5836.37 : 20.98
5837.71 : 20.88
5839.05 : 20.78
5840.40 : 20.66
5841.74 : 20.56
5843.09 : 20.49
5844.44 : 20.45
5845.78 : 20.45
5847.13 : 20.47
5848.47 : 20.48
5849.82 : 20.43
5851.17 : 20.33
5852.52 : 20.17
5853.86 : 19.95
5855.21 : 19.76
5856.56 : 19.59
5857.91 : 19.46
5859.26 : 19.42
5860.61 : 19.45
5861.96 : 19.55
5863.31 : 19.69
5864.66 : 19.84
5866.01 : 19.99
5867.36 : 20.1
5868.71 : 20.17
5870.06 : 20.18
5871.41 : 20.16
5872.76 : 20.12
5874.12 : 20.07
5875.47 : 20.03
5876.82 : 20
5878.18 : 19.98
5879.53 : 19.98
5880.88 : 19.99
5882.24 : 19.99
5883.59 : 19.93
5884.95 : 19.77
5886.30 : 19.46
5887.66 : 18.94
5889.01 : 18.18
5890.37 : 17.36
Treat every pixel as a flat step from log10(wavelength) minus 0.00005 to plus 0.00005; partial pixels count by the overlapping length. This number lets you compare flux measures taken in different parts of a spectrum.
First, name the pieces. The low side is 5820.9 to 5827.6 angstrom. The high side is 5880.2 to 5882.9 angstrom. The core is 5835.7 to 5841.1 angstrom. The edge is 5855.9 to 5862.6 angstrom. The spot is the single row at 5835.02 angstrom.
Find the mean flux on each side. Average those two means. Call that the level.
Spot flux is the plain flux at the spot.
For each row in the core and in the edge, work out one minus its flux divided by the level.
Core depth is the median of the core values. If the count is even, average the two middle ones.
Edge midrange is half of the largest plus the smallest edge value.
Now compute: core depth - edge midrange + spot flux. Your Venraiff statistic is 21.0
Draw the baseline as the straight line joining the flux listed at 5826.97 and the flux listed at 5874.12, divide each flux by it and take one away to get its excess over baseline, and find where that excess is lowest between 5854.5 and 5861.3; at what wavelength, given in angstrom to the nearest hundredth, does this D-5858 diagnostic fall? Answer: 5859.26 angstrom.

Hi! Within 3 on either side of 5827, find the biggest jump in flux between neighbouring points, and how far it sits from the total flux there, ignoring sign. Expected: 103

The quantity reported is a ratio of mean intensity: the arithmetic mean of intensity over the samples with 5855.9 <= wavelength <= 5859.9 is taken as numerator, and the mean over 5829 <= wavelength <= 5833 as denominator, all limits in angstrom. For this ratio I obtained 0.93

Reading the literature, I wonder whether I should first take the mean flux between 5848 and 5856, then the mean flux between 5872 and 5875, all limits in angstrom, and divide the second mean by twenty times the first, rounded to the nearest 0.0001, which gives 0.0498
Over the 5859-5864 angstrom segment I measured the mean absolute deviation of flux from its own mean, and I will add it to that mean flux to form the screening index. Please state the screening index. 19.6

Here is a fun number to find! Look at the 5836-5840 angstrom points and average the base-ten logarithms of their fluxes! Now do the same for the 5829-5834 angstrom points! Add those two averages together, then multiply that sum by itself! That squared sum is 6.97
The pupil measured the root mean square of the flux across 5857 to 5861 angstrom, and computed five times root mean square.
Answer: 97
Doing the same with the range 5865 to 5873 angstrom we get 101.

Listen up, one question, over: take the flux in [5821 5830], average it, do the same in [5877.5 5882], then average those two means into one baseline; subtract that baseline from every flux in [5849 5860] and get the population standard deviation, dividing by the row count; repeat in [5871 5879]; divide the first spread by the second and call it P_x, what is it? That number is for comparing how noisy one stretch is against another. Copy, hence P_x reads 5.7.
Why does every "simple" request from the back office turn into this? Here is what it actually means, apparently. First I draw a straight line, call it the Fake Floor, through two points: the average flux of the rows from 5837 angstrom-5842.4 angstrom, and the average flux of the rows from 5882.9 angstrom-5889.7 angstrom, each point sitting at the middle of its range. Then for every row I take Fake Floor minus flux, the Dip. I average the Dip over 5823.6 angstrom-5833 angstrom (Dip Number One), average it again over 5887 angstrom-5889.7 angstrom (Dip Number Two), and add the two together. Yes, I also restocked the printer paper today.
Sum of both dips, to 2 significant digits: 1.0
